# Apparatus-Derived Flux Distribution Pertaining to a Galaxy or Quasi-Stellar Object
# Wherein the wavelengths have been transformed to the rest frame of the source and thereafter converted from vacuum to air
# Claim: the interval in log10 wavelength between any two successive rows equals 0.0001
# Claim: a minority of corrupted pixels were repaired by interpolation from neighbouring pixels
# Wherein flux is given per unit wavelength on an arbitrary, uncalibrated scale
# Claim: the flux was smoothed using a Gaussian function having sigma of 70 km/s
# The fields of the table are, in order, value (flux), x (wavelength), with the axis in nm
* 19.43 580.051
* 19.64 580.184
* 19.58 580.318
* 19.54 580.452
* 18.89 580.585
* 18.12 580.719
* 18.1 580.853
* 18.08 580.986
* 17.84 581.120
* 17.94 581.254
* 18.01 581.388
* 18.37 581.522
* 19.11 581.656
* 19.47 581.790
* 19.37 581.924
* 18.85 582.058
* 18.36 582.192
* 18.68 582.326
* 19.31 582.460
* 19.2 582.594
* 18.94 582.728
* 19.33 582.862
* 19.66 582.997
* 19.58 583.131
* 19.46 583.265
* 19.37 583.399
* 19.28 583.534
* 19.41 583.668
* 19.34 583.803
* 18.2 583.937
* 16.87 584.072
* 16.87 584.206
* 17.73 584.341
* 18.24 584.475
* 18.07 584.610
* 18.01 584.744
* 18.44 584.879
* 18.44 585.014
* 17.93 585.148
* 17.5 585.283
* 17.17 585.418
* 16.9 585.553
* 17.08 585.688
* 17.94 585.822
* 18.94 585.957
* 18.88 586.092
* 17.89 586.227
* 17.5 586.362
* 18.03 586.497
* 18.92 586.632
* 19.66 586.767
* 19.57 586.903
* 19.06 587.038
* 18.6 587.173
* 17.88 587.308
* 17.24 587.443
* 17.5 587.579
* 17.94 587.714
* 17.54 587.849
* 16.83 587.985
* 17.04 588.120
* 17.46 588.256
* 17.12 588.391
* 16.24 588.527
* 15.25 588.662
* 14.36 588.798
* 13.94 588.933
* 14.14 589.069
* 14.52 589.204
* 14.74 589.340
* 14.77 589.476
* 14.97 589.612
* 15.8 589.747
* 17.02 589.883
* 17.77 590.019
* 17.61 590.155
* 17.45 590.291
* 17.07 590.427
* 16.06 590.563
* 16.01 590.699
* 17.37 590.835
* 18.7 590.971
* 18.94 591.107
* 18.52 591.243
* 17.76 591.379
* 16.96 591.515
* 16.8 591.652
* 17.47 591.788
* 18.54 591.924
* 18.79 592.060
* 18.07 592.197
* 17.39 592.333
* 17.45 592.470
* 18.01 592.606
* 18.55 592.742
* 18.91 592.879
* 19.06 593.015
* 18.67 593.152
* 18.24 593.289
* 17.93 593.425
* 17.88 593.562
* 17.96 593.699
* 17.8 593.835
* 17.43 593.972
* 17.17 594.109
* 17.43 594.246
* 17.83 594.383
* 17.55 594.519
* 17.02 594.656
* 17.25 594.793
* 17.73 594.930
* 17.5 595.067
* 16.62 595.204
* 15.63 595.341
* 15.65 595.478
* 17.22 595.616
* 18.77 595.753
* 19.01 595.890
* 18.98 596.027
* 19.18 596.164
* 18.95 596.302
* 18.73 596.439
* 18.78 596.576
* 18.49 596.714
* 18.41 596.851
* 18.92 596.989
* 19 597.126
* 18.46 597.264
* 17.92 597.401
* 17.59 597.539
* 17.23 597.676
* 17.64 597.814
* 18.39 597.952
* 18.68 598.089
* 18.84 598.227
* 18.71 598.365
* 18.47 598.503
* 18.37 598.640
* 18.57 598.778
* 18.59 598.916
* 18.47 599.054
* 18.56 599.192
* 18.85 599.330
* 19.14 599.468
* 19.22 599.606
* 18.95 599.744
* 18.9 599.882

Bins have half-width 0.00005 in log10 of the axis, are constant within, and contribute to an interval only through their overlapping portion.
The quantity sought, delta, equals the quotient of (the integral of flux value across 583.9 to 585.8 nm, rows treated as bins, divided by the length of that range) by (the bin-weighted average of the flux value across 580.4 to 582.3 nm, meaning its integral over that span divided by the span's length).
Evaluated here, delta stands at 0.95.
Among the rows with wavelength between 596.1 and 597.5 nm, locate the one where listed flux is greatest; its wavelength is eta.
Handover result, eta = 596.164 nm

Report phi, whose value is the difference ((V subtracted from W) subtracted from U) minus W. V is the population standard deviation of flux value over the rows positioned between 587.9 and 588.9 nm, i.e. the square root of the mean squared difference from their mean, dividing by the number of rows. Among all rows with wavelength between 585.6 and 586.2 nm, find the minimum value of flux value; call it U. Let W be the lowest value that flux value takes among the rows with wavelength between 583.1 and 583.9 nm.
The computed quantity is -20.4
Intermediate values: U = 17.08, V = 1.0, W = 19.28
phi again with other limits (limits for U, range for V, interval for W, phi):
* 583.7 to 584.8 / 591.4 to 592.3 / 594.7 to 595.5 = -13.6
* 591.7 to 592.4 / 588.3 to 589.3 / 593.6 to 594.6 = -15.8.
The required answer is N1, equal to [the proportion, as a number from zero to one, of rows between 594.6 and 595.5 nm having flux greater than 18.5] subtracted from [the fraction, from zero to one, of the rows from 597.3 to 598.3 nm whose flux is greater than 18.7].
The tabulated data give 0.14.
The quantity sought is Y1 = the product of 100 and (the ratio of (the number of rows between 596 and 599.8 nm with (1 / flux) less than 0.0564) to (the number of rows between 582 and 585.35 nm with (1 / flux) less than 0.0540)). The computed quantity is 192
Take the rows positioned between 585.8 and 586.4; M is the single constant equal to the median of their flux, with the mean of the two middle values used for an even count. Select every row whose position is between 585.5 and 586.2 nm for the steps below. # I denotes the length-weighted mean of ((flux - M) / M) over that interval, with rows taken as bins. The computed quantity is 0.001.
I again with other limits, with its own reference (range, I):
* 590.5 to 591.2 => -0.026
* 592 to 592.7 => 0.001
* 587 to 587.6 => 0.006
